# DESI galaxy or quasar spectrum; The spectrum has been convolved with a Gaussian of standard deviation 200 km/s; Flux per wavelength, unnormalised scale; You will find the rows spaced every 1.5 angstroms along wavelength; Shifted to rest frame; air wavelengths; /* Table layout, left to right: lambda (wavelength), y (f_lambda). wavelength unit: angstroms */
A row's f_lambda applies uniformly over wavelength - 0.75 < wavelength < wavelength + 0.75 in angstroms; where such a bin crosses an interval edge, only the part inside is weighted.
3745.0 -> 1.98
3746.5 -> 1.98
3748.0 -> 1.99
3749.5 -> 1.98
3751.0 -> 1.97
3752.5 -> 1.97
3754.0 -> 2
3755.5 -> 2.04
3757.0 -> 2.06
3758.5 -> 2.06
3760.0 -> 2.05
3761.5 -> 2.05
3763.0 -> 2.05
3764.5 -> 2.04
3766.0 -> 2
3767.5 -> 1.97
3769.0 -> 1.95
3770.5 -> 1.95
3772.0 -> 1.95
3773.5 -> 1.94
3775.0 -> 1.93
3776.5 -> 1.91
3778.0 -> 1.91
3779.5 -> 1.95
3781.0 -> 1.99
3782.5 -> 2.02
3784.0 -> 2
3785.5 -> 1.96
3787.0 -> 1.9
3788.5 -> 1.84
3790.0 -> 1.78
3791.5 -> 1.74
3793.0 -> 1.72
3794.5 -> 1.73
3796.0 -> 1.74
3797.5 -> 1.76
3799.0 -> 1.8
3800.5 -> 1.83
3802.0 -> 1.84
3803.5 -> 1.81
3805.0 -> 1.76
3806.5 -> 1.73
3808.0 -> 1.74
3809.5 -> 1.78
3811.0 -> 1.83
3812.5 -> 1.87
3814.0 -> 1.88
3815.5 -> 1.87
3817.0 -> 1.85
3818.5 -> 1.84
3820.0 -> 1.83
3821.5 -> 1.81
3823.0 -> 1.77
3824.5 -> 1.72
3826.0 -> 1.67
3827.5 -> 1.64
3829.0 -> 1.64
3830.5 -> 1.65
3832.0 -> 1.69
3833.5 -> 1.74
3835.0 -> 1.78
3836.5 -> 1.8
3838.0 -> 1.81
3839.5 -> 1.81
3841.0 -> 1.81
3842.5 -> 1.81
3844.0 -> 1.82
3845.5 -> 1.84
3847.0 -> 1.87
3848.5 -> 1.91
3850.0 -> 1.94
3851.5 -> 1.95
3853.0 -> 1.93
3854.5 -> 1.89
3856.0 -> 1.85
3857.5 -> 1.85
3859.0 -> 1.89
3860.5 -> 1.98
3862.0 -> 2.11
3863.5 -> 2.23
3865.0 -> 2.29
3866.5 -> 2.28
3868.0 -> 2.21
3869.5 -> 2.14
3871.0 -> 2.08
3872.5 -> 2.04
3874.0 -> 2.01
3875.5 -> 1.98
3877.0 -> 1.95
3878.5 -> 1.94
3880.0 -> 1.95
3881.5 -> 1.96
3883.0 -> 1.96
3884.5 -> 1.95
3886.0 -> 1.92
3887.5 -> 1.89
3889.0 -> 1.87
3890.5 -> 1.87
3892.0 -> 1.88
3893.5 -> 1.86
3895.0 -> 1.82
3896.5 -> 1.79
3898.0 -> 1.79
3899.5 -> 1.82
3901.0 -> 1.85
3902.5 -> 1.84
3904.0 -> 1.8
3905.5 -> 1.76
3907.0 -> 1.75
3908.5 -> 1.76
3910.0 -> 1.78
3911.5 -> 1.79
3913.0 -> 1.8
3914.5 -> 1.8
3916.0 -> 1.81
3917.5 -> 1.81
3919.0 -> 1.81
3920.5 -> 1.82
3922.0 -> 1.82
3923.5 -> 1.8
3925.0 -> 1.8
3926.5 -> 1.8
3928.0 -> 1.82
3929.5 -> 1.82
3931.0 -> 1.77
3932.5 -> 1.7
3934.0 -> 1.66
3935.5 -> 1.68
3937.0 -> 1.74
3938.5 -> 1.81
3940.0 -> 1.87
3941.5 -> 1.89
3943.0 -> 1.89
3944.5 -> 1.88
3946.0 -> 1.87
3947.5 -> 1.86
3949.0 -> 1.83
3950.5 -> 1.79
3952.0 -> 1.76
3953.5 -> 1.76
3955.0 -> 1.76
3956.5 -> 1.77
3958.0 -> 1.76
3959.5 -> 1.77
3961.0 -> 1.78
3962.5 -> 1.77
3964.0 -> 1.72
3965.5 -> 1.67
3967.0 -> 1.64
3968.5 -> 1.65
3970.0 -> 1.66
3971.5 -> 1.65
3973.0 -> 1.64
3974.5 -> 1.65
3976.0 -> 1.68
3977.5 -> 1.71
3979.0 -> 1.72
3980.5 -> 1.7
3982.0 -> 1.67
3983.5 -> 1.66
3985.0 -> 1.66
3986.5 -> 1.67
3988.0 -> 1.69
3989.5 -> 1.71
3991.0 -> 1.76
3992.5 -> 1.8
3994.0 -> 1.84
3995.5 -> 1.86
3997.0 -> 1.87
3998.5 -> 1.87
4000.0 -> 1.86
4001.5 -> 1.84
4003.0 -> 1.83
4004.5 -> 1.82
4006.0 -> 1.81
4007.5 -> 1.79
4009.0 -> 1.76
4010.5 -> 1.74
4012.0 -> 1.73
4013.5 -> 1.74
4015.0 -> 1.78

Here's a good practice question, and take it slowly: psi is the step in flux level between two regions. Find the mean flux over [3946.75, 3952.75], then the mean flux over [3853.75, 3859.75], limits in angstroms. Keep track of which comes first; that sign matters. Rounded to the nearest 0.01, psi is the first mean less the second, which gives -0.06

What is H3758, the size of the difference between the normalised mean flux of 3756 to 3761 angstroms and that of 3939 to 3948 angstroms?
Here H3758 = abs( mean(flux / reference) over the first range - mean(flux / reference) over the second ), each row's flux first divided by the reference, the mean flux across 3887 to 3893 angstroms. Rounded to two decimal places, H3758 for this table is 0.10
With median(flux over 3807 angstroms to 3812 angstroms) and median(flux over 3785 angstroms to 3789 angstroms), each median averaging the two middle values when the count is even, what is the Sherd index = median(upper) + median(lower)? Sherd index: 3.68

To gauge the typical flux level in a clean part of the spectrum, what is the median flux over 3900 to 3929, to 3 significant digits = 1.80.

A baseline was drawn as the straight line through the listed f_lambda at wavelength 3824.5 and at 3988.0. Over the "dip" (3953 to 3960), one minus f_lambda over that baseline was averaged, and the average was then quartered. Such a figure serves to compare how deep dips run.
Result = -0.010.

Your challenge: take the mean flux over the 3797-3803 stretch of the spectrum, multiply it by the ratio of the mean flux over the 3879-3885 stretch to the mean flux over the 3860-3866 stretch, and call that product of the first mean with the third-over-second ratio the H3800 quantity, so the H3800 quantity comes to 1.6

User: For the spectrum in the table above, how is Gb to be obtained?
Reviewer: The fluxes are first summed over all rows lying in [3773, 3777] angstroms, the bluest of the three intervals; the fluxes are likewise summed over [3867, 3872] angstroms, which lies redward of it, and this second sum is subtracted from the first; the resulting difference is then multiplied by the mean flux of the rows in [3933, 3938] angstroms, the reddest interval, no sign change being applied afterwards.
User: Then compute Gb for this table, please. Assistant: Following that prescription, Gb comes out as -1.1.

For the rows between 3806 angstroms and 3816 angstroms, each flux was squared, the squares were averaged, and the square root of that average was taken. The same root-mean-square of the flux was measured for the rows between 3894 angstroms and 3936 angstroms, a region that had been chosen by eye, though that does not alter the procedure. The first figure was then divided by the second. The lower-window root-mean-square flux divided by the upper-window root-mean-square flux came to 1.01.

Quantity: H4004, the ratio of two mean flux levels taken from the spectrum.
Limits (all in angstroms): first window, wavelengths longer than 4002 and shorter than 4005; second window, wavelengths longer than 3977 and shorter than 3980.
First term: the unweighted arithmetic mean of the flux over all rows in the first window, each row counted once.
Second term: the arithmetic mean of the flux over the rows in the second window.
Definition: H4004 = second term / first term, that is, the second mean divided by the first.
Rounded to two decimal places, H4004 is 0.94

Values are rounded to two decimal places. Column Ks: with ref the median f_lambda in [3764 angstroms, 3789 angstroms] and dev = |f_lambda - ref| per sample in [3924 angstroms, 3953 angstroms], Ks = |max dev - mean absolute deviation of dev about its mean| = 0.24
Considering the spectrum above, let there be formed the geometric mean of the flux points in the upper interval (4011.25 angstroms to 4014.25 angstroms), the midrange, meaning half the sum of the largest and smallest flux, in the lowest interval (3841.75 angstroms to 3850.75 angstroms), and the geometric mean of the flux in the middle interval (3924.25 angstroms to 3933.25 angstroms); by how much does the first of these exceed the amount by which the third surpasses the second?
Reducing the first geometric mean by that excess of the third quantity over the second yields 1.83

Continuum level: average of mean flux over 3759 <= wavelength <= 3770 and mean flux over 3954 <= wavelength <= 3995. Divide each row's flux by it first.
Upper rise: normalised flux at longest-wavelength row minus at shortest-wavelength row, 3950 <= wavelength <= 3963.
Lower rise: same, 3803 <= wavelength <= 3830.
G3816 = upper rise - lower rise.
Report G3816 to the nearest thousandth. 0.081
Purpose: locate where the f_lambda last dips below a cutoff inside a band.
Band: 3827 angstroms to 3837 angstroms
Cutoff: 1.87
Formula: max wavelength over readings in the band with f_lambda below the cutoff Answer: 3836.5 angstroms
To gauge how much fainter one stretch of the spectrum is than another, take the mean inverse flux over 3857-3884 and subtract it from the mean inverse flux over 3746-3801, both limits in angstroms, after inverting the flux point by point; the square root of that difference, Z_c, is 0.17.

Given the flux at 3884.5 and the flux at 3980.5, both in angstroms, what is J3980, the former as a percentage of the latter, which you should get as 115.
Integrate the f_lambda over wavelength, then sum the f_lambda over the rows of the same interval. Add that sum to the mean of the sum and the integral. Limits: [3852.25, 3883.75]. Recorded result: 96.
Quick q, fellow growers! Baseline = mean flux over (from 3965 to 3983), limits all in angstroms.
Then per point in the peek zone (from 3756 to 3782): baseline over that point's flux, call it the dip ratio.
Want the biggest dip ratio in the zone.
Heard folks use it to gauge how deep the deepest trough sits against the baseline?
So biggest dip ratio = 0.87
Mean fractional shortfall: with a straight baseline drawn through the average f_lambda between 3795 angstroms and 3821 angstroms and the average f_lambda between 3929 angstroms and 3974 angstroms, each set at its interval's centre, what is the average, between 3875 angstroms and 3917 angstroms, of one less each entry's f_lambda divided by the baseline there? -0.042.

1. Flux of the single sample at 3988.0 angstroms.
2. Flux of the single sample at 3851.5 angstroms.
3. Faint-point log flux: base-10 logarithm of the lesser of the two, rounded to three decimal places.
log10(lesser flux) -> 0.228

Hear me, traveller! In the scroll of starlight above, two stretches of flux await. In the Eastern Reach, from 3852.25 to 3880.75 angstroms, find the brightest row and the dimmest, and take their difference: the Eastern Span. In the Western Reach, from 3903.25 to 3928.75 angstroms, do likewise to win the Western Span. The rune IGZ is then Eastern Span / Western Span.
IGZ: 6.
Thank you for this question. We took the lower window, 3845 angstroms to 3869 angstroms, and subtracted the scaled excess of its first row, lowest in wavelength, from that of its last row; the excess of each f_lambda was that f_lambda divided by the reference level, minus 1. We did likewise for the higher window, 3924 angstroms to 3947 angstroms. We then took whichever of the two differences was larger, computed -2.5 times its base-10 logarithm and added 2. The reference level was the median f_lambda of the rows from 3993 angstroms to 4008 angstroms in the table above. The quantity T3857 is 3.7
